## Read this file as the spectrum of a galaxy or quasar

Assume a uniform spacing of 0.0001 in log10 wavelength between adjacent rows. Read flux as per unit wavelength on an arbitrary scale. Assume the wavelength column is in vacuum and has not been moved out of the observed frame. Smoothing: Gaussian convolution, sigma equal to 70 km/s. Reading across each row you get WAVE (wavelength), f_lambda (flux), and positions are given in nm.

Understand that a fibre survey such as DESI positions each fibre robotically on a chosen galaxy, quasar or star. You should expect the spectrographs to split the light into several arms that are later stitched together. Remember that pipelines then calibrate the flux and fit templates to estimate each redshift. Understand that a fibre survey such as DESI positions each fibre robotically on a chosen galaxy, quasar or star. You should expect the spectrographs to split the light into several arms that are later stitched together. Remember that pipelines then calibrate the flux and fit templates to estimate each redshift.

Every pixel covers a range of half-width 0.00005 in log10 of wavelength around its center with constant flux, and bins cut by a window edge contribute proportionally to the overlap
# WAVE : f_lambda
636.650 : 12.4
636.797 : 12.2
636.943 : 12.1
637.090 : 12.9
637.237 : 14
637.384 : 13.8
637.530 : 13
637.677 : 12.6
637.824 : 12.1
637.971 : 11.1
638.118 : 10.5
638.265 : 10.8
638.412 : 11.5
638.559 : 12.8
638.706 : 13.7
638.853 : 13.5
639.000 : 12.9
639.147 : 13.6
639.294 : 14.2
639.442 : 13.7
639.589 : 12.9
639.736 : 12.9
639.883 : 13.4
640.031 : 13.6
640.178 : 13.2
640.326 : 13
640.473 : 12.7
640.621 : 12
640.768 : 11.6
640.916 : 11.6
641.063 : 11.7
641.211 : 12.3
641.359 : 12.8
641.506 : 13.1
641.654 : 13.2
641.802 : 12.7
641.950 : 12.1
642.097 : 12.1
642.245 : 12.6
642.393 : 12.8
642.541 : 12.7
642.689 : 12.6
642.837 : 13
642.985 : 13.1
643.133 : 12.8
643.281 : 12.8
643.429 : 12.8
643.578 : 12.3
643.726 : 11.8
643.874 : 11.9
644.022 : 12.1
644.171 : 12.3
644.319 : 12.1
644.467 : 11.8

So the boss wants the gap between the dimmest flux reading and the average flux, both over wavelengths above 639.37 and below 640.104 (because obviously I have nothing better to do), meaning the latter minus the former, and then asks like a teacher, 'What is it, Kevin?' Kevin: 0.40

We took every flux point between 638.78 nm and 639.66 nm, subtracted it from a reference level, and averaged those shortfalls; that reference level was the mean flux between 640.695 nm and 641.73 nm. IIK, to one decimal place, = -1.1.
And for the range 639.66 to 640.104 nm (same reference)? -1.0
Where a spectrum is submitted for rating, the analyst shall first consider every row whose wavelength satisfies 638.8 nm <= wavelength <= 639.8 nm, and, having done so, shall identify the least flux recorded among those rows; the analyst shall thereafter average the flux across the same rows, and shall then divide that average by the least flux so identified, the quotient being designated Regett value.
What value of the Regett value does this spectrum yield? 1.04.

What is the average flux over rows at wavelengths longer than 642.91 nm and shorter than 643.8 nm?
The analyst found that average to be 12.60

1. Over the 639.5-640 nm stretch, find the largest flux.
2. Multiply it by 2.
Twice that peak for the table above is 26.8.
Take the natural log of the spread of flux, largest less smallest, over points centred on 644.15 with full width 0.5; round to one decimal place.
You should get -1.6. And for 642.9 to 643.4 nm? -1.2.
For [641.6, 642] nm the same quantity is 0.1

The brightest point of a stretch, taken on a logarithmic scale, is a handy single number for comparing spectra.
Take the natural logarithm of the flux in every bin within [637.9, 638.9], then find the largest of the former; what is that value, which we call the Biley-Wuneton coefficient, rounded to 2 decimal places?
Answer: 2.62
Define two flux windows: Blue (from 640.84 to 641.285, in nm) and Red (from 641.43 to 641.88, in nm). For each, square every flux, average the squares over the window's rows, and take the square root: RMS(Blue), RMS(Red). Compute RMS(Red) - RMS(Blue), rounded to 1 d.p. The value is 1.1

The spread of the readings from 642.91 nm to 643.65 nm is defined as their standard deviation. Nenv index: 0.3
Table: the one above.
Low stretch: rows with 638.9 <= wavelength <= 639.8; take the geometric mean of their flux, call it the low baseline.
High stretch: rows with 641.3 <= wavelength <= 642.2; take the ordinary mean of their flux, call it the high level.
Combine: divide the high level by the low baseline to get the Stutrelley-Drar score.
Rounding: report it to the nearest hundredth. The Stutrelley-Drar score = 0.95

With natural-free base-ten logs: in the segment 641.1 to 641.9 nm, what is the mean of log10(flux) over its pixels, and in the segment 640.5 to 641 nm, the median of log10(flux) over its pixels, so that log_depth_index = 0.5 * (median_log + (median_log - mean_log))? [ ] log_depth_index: 0.51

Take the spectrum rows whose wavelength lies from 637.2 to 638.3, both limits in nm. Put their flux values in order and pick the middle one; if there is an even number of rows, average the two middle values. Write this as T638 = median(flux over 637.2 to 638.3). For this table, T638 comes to 12.35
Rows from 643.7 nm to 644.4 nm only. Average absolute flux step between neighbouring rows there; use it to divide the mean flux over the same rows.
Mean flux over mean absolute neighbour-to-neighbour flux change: 69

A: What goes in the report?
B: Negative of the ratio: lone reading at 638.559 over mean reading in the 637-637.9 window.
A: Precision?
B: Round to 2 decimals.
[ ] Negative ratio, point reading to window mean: -0.98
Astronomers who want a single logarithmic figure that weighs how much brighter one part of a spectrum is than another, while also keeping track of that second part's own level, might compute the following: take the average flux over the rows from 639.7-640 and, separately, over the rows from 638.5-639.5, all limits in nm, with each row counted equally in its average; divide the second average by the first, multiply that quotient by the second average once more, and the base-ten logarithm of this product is 1.14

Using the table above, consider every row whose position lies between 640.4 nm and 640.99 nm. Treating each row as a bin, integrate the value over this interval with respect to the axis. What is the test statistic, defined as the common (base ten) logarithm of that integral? 0.85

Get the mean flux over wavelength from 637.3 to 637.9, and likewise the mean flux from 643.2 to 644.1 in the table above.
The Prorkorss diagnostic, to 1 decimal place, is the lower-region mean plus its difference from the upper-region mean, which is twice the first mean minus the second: 13.5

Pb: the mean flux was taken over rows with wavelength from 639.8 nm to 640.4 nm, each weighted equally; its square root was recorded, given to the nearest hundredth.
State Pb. 3.65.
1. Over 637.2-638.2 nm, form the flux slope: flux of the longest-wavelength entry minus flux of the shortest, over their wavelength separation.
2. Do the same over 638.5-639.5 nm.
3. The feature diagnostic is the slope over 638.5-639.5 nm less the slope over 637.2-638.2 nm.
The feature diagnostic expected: 5.0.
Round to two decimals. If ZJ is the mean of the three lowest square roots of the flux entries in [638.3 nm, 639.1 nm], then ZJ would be 3.52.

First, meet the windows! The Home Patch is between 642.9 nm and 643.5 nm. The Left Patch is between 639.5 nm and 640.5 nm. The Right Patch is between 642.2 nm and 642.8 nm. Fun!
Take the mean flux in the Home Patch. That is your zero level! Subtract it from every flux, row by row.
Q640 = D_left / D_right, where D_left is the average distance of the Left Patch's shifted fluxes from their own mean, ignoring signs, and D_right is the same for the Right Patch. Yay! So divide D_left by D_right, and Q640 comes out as 3.4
